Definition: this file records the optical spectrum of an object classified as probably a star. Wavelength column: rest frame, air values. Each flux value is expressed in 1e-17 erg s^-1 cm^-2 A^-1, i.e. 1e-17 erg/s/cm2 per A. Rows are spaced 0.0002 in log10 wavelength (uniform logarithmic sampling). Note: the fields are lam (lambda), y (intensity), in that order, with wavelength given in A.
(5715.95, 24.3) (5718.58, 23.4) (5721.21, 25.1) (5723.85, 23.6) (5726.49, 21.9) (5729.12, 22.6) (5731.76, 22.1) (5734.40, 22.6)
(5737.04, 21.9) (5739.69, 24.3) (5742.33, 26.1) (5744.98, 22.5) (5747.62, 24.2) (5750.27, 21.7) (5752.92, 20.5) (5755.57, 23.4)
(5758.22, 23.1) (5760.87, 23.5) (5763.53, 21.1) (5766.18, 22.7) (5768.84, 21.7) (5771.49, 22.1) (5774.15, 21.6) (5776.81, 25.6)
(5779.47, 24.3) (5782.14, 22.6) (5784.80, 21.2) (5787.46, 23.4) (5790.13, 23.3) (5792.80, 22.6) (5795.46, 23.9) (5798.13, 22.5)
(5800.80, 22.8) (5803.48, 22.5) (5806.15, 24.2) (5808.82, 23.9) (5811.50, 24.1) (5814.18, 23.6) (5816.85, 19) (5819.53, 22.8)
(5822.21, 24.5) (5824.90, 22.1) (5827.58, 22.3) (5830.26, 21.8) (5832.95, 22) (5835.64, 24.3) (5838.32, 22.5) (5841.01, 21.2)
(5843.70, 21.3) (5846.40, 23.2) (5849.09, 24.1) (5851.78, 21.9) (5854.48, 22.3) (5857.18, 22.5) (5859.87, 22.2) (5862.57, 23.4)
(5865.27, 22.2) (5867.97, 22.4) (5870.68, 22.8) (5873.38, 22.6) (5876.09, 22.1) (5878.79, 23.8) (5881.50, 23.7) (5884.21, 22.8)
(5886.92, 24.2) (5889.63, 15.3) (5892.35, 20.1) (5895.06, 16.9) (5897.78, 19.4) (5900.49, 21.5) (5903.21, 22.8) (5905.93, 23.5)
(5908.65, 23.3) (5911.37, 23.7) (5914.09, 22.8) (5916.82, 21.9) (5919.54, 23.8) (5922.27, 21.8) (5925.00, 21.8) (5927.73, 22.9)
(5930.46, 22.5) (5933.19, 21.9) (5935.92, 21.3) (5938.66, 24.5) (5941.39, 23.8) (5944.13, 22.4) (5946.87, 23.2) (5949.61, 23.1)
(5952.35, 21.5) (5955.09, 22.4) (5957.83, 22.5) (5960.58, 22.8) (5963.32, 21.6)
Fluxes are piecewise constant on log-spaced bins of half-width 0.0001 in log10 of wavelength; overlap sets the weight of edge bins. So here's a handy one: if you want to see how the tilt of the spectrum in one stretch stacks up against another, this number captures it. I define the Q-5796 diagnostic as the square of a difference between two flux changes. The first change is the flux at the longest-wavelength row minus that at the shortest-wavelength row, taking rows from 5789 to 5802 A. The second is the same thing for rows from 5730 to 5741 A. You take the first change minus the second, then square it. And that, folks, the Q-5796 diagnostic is 7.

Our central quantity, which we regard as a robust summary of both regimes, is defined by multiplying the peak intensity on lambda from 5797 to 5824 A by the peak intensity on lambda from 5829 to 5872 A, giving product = 595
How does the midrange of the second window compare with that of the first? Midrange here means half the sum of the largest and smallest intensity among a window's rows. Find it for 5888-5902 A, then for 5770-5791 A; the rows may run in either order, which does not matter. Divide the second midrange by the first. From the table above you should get 1.27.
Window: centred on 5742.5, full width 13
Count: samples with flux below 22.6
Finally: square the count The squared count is 4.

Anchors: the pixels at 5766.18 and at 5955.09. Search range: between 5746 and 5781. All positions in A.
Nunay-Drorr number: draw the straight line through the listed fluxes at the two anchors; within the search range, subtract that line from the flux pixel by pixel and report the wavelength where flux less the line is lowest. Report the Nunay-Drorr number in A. 5752.92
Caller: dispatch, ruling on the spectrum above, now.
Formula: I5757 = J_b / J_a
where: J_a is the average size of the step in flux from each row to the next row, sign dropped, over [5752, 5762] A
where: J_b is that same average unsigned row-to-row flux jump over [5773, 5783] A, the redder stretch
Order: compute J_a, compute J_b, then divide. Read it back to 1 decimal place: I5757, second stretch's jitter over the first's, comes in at 1.9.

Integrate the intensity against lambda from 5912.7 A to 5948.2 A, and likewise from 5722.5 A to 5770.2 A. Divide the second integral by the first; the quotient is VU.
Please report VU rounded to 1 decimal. 1.3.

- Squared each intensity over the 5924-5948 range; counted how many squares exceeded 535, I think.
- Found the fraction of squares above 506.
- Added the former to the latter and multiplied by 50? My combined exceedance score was 178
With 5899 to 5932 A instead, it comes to 233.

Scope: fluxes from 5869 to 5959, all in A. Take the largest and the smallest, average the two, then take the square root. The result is 4.46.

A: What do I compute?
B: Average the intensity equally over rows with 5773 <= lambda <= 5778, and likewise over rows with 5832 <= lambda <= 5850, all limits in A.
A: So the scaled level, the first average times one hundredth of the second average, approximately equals 5.35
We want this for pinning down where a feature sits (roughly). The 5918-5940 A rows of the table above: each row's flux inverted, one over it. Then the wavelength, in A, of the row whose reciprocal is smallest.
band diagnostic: 5938.66 A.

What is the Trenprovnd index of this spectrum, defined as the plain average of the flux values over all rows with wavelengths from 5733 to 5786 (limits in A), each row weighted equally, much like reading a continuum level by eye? 22.8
